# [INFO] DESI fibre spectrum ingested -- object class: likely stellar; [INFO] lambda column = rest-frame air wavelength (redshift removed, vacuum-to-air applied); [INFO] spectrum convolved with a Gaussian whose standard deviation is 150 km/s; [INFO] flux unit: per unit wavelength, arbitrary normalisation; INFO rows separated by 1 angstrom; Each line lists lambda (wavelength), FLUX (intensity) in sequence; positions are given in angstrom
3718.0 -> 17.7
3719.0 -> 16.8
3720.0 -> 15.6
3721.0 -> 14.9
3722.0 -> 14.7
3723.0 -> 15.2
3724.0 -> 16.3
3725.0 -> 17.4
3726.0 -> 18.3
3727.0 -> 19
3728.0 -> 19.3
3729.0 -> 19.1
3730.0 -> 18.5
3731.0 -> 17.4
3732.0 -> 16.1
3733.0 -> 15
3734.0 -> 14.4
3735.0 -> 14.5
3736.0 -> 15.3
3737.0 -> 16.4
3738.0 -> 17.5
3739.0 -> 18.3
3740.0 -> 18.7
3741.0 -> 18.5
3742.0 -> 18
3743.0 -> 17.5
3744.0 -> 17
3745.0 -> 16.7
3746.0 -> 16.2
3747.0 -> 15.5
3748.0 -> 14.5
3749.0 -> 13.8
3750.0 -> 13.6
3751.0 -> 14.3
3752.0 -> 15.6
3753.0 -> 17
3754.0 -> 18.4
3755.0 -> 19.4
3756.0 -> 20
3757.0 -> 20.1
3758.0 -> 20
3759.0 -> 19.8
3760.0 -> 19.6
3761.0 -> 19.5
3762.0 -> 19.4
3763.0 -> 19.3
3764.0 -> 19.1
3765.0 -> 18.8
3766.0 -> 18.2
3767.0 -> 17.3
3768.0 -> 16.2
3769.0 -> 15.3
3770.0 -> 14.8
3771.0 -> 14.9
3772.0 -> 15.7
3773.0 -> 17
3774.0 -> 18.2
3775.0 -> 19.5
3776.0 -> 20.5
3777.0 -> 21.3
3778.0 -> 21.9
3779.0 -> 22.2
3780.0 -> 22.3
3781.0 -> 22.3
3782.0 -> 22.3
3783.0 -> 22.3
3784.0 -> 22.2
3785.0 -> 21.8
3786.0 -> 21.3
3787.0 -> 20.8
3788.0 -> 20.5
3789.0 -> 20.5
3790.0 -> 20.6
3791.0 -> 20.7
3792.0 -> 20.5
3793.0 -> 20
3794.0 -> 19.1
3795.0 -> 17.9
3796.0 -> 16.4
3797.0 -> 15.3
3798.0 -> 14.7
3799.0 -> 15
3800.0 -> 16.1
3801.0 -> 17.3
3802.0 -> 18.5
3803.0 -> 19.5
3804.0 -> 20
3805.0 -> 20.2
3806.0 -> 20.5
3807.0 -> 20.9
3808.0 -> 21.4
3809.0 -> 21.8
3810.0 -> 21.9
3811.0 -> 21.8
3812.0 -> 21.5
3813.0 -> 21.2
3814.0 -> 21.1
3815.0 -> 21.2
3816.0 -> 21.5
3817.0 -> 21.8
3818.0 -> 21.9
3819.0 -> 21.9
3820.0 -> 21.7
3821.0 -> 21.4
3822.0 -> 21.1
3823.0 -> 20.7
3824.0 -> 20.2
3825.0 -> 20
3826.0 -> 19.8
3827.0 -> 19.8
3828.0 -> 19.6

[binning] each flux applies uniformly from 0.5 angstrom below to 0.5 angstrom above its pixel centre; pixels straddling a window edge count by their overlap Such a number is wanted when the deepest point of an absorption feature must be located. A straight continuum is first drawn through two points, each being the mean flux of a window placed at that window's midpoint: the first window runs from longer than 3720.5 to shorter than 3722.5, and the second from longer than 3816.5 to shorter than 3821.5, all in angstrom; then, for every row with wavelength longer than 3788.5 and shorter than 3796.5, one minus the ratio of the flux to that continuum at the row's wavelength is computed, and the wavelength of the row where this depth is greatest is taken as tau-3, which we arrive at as 3796.0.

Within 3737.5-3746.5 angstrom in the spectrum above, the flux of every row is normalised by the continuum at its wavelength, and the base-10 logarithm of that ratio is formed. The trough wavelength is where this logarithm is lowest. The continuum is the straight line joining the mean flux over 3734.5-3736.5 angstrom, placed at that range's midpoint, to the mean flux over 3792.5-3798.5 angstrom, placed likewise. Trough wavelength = 3746.0 angstrom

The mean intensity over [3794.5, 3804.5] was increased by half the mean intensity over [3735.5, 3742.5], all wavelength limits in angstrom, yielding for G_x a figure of 25.8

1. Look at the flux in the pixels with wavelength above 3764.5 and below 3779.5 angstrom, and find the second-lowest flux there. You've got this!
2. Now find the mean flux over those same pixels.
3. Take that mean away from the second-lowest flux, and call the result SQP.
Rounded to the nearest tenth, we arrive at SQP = -3.2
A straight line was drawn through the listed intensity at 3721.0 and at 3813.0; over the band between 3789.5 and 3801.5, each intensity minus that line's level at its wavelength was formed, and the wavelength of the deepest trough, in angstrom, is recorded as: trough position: 3798.0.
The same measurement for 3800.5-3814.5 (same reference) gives 3801.0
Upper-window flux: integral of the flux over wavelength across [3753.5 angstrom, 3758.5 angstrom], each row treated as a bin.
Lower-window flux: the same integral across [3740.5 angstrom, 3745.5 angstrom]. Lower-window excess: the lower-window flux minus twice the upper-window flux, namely -108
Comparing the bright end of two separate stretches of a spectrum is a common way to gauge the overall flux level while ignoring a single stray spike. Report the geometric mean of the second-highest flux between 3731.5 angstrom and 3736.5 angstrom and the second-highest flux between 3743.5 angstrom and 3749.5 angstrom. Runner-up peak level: 16.0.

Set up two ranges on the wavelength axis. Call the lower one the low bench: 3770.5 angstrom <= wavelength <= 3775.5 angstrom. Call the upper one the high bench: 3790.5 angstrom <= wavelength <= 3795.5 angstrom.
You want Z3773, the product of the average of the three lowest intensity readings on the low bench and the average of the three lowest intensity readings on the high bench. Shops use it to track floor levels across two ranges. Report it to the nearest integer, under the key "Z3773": 301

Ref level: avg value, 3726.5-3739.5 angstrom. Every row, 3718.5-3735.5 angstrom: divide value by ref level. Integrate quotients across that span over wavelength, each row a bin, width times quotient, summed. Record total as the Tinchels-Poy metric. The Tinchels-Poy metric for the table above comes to 16.6 angstrom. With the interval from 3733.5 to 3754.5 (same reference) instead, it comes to 20.1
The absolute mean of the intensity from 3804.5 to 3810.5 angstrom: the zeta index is 21.1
